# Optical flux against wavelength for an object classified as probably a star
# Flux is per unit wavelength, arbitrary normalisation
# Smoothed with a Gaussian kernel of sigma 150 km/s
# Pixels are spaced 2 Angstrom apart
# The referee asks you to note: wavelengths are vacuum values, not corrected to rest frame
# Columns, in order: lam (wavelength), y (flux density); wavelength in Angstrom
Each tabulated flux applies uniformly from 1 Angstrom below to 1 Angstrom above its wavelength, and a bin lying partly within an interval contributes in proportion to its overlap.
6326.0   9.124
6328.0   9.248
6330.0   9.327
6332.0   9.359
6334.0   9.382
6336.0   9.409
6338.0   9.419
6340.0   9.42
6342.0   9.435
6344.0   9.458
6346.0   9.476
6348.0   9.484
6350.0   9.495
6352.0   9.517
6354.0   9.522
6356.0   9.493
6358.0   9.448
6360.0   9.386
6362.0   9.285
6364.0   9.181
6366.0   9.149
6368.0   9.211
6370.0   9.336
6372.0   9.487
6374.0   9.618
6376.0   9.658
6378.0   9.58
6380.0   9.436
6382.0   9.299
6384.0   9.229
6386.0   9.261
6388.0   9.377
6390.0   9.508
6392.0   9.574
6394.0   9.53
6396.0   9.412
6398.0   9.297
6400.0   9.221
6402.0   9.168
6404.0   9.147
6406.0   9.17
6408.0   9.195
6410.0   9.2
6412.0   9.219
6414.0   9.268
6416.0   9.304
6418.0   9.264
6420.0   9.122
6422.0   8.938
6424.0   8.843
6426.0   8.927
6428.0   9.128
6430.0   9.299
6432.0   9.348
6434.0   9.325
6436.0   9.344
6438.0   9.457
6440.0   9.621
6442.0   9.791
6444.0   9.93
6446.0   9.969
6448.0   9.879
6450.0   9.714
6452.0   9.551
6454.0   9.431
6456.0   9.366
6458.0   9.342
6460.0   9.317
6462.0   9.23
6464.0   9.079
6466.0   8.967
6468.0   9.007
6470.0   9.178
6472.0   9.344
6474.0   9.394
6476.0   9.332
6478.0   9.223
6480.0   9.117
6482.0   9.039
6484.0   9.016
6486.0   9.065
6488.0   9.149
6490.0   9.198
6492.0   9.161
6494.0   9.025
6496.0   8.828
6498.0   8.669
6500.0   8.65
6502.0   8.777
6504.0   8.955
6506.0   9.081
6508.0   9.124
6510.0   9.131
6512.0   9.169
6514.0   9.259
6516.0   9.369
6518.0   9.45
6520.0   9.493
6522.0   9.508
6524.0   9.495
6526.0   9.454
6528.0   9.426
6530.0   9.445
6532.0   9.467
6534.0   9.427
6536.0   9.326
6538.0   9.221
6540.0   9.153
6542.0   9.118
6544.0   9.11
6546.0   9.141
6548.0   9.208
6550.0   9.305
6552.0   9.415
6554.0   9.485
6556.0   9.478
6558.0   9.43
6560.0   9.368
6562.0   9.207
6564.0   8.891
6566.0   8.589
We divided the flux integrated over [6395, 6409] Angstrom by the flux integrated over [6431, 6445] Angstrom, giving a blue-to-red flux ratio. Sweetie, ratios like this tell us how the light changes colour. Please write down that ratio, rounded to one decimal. 1.0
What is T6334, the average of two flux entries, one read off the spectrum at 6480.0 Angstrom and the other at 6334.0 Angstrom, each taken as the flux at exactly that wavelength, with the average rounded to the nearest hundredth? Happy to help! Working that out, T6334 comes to 9.25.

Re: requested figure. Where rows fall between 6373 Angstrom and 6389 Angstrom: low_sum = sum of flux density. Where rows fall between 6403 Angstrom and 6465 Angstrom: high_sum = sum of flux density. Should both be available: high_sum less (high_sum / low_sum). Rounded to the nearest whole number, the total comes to 286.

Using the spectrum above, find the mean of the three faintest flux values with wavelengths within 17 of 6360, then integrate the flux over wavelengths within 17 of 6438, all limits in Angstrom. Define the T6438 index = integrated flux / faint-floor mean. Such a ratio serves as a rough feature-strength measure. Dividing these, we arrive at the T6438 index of 35.0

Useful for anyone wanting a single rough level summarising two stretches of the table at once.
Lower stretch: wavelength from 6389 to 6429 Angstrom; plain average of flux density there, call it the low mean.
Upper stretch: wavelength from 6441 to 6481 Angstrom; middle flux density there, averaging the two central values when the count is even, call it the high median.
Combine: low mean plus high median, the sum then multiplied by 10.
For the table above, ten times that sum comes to 186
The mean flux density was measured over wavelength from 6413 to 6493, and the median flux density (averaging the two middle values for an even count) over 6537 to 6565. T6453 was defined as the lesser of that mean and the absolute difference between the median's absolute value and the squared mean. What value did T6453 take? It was 9.30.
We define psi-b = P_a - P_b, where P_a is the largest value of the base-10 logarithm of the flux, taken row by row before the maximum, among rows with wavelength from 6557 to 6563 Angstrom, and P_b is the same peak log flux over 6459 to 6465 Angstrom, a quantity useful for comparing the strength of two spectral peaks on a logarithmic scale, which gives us 0.0052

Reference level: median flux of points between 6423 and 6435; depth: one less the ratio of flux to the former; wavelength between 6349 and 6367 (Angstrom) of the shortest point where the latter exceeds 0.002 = 6364.0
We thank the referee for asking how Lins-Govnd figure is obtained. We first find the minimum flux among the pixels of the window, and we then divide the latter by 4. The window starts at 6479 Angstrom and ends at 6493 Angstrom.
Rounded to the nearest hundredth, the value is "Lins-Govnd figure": 2.25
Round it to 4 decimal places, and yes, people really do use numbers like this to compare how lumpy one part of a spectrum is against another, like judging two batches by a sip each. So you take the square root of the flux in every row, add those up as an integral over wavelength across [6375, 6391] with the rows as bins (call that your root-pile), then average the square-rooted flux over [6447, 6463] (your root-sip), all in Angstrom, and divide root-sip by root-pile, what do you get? 0.0627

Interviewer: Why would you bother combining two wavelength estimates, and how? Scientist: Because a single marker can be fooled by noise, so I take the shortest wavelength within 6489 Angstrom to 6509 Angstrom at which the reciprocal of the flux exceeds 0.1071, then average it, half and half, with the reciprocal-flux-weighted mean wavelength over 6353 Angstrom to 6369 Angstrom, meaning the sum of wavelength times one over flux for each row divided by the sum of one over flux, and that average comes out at 6425.5 Angstrom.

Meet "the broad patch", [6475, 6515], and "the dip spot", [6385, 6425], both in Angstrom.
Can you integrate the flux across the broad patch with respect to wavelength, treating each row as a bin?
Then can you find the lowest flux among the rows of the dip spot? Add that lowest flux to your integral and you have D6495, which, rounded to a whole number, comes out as 371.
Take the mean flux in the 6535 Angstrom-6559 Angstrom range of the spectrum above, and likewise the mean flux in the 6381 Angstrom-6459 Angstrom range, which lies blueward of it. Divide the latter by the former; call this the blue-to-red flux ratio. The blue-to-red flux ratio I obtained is 1.01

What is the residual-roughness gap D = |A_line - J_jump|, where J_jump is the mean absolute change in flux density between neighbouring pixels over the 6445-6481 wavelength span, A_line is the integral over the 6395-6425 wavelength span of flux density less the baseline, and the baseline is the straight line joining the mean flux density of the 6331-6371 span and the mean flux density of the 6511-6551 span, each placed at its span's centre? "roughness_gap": 5.7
